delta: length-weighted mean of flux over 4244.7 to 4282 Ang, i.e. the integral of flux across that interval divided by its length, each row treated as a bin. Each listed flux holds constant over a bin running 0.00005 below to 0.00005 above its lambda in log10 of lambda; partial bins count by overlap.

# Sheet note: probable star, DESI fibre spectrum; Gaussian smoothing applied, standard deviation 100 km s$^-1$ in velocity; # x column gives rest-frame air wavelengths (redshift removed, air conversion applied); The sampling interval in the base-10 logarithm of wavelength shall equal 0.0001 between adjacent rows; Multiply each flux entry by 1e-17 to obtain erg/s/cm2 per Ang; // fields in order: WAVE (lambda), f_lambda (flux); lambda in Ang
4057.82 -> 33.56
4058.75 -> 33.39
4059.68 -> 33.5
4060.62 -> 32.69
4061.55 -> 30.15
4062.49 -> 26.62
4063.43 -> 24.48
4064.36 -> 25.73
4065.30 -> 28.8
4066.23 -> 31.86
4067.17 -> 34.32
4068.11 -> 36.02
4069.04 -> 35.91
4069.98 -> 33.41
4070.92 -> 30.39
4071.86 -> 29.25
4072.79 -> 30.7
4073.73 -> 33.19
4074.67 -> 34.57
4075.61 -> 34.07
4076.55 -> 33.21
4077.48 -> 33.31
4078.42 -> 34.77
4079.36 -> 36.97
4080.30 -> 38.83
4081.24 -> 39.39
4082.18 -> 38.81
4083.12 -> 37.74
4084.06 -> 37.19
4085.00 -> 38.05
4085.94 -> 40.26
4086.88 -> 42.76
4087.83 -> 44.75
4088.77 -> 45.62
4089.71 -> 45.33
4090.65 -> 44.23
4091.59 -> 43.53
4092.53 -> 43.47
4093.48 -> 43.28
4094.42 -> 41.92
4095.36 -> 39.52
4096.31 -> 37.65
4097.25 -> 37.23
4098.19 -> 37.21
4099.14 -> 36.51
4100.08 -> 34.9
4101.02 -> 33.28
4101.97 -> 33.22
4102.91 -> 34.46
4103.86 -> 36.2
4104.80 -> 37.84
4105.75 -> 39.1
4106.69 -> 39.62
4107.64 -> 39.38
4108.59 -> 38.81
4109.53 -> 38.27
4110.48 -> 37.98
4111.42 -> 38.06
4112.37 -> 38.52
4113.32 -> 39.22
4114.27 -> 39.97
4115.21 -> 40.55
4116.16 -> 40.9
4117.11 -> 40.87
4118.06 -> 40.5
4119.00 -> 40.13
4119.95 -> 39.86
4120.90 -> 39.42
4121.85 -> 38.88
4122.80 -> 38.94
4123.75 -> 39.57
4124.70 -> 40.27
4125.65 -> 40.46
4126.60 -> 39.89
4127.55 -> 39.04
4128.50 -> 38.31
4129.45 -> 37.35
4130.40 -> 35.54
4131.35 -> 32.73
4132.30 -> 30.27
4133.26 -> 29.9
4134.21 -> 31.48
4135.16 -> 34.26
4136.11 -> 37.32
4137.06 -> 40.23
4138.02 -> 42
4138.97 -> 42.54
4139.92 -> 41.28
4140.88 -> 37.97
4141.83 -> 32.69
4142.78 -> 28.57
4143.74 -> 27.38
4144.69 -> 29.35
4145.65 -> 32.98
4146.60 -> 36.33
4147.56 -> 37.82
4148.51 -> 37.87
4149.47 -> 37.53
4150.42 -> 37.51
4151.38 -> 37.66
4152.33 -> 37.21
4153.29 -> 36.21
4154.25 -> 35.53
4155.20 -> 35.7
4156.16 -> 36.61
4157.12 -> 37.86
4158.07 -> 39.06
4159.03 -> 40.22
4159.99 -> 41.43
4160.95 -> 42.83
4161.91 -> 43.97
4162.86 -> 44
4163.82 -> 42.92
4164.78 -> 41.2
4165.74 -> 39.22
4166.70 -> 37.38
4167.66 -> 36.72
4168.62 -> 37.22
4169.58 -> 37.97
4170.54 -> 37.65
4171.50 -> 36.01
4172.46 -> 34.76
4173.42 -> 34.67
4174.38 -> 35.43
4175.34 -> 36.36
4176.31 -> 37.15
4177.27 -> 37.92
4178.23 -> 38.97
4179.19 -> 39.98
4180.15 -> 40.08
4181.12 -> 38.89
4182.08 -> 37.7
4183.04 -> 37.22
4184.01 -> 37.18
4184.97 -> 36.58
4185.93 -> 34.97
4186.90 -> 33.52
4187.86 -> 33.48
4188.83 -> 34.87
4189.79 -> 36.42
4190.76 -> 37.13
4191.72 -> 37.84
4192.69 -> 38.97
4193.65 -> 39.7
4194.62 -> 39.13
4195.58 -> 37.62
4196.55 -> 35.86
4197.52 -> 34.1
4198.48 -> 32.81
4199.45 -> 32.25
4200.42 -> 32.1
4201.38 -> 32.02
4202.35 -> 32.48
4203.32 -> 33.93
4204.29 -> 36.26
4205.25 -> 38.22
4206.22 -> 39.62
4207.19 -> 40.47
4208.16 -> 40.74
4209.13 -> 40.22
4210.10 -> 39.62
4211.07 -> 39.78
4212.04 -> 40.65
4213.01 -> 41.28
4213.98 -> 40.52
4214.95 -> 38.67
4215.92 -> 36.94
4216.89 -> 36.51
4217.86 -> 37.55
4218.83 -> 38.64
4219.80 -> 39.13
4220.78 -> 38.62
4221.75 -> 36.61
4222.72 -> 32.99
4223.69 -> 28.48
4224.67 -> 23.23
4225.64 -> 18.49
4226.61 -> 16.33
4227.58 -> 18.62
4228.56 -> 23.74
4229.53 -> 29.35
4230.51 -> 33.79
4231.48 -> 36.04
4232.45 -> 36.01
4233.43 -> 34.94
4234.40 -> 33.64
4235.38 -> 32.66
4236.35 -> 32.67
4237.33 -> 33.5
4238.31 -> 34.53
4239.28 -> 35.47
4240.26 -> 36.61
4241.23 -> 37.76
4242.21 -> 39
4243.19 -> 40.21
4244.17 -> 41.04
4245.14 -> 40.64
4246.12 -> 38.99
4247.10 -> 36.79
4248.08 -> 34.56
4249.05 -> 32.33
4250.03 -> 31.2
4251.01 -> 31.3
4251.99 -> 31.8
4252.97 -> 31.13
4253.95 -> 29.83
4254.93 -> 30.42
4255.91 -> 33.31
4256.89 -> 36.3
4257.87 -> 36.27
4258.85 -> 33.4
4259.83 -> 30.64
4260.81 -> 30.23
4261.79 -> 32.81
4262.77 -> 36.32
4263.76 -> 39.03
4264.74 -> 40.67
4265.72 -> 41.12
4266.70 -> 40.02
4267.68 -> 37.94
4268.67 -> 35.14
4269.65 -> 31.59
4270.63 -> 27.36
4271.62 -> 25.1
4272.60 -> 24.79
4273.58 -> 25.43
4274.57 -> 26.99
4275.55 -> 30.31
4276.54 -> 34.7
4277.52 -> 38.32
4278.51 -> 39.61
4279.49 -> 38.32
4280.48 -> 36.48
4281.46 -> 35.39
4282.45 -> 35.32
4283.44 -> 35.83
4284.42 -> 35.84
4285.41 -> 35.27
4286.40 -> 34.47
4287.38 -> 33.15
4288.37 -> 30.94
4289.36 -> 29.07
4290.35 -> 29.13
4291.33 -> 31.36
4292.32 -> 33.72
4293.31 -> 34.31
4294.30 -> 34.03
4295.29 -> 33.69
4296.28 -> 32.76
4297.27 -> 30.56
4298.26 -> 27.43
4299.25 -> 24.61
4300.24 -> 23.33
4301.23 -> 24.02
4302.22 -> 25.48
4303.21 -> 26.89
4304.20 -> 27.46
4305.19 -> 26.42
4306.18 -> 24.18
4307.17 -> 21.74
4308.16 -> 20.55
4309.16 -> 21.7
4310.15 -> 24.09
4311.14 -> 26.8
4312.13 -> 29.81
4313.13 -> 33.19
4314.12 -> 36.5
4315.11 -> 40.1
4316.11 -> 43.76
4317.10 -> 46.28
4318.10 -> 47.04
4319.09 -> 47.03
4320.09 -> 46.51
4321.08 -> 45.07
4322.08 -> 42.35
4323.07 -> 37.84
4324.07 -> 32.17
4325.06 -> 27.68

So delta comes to 33.8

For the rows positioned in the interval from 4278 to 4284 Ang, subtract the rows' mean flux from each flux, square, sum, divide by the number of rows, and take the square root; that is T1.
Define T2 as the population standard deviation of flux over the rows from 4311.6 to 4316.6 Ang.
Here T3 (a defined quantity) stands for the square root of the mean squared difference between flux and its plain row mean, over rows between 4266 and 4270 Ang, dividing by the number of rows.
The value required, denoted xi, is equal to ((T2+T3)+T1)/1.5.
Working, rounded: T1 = 1.6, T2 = 5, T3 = 3.2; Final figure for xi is 6.5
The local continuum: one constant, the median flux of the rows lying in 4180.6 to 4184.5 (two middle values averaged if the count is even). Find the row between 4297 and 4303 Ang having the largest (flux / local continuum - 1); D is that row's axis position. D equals 4297.27 Ang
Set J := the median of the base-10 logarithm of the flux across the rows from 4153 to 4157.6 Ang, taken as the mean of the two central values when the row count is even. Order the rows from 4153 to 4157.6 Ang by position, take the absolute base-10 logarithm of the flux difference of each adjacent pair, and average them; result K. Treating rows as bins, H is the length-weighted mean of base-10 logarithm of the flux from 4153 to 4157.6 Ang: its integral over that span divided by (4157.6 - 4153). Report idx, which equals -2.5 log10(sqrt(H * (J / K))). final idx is -3.0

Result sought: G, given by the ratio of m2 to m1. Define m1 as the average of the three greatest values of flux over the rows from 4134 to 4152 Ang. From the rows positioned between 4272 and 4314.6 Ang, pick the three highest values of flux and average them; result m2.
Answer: 0.92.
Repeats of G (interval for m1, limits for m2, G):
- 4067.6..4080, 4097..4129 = 1.12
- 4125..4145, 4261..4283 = 0.97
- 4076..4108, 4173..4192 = 0.88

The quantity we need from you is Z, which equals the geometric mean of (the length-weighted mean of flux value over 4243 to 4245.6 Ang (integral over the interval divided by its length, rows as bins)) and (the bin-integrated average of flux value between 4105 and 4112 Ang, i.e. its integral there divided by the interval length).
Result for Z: 40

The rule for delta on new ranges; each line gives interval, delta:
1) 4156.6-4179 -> 38.7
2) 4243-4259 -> 34.6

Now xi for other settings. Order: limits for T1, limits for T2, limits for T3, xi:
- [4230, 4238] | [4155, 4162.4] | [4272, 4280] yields 6.5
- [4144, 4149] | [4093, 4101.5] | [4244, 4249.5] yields 6.3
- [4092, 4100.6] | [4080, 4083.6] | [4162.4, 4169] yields 4.2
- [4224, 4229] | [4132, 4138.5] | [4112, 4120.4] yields 5.4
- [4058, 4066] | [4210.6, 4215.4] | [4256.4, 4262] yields 4.4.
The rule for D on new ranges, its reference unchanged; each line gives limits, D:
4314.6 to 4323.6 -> 4318.10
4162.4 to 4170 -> 4162.86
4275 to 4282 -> 4278.51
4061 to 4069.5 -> 4068.11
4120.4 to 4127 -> 4125.65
